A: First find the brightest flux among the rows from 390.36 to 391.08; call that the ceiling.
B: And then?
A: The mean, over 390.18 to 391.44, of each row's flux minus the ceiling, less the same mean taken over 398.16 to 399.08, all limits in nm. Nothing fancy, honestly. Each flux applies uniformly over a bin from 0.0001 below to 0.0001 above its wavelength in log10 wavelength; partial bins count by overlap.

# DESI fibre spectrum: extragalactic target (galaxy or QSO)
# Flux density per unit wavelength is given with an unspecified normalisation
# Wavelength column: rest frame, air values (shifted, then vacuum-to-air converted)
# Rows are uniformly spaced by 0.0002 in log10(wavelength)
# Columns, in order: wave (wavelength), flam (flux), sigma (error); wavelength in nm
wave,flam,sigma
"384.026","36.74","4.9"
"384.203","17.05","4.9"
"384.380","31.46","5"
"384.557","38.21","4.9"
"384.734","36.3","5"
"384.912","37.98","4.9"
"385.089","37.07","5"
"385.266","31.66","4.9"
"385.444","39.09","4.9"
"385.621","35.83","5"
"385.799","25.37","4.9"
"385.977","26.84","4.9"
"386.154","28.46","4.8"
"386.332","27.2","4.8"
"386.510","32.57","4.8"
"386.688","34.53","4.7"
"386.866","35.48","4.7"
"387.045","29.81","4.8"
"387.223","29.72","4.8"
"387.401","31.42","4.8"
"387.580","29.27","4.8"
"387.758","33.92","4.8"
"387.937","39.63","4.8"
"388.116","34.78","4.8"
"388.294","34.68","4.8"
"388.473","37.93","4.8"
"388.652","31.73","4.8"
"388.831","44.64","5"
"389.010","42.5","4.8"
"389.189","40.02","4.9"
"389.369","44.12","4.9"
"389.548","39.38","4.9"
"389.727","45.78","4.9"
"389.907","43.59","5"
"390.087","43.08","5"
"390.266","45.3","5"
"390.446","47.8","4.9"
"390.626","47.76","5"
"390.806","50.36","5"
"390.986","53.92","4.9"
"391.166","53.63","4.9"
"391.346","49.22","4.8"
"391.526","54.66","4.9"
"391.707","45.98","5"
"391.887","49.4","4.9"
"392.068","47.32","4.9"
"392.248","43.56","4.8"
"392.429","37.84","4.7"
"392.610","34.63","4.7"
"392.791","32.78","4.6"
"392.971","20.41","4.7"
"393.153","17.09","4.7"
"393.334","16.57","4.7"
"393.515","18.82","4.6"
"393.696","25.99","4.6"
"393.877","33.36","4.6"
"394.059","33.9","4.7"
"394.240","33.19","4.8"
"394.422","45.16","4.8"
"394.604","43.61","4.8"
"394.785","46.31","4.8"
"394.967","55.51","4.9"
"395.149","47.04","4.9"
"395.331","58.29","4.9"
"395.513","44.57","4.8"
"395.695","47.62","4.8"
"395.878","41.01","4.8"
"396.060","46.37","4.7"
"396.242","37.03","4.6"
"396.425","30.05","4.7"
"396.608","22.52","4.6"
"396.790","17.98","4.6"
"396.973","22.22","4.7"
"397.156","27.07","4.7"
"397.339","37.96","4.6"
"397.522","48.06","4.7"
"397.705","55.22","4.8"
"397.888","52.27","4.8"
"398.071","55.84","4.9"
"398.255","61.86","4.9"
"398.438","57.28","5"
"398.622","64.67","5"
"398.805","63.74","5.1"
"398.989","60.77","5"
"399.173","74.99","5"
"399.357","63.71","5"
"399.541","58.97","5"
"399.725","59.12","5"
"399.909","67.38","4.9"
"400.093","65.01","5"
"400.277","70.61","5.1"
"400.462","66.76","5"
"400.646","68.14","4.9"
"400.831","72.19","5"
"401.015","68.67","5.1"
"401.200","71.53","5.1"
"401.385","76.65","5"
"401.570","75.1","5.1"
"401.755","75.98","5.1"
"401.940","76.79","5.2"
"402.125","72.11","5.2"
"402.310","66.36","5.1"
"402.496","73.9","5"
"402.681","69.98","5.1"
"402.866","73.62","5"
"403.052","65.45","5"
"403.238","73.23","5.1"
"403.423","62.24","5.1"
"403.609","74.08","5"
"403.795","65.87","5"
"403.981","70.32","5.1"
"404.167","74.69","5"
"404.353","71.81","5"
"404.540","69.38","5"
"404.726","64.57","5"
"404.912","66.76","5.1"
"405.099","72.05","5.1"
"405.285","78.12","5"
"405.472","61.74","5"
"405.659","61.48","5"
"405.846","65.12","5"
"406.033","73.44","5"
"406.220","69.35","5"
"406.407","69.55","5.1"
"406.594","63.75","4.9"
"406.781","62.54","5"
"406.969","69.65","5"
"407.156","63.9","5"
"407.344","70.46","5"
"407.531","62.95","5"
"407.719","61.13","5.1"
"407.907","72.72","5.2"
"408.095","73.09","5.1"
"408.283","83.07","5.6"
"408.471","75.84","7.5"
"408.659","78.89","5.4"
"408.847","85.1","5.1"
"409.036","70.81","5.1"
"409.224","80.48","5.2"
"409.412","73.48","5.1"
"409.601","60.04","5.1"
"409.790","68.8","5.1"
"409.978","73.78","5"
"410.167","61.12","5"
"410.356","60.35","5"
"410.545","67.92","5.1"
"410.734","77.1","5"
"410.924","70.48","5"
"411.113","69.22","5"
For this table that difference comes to -12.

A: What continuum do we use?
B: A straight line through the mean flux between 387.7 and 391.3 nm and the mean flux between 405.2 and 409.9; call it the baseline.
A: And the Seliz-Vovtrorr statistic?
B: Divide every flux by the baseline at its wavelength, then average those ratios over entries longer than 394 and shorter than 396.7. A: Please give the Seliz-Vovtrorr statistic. 0.82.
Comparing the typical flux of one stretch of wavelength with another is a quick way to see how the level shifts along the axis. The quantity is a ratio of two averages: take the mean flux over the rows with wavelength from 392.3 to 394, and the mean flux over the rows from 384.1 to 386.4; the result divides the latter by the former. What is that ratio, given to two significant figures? 1.2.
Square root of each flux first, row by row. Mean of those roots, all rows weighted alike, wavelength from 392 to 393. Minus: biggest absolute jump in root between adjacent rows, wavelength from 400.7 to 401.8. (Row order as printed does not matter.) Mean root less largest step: 5.7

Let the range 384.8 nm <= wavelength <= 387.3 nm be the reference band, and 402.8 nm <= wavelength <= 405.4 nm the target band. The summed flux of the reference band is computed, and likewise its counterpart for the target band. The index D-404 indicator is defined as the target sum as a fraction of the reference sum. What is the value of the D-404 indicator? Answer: 2.2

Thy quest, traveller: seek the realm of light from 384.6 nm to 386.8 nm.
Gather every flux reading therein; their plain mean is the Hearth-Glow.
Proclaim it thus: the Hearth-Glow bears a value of 33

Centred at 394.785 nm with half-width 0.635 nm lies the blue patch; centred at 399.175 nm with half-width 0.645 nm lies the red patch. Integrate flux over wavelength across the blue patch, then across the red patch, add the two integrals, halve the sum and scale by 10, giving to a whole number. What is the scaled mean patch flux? 709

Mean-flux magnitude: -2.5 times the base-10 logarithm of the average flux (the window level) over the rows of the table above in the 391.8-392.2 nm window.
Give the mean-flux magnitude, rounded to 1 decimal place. -4.2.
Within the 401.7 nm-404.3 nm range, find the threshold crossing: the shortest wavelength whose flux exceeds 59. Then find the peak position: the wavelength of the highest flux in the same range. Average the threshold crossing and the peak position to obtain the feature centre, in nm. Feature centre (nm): 401.85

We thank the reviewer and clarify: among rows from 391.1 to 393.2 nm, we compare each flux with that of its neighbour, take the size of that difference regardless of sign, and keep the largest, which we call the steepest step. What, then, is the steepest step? 12.4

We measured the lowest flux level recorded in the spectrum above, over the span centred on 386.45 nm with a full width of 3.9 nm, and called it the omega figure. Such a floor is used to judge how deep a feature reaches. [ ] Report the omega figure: 25.37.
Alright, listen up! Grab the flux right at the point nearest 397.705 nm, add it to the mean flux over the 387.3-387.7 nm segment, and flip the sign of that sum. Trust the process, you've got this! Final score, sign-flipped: -86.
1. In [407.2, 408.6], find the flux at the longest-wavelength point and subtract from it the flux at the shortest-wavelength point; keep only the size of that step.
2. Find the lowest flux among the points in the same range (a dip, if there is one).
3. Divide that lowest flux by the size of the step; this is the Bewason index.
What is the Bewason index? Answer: 11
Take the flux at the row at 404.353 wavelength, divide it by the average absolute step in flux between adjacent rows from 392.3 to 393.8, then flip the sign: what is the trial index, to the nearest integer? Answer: -16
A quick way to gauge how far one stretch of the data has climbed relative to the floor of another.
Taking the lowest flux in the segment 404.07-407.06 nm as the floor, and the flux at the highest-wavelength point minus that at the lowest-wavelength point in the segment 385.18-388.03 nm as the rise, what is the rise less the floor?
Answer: -54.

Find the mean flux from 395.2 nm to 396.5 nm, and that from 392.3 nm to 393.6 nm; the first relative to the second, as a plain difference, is 18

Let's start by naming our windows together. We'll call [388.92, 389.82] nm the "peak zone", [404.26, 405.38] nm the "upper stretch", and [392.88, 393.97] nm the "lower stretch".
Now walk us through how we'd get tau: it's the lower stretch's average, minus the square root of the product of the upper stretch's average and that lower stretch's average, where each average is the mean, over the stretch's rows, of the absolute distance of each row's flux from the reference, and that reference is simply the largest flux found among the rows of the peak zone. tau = 0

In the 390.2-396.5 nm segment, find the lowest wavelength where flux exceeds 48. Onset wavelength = 390.806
